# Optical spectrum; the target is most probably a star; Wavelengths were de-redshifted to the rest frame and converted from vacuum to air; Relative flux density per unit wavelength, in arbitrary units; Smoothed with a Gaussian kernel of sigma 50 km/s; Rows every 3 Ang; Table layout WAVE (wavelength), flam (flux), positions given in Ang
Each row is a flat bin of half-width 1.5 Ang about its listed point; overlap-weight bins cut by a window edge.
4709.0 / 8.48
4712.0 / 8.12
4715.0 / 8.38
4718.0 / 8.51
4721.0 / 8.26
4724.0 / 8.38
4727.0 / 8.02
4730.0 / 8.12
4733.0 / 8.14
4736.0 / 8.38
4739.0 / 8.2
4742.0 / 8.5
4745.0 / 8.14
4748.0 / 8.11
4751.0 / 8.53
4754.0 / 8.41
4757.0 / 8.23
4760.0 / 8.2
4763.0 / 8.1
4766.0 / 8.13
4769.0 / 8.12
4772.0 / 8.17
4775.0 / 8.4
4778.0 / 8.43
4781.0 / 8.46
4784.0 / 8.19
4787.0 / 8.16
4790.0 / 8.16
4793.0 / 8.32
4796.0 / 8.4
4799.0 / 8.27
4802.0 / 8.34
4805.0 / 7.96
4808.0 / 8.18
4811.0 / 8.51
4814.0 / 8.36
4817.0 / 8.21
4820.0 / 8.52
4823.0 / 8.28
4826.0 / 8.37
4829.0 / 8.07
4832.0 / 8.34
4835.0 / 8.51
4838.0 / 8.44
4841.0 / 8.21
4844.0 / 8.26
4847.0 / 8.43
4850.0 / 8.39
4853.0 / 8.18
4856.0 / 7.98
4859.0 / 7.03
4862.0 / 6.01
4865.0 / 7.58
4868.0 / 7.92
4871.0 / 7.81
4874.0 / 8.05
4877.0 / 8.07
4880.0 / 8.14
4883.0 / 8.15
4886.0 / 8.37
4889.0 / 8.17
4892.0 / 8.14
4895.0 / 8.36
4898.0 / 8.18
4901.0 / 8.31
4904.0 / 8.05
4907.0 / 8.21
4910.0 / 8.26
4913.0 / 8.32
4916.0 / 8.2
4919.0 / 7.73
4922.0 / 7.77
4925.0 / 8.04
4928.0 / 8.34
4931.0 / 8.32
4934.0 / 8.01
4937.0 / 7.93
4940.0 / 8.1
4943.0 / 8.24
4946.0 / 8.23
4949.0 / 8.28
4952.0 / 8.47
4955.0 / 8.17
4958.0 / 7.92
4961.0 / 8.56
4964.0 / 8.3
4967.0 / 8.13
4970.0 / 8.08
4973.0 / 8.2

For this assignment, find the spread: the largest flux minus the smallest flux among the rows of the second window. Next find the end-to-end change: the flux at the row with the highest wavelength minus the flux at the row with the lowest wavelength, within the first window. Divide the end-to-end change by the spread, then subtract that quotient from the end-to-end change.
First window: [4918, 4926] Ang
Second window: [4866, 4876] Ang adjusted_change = -1.0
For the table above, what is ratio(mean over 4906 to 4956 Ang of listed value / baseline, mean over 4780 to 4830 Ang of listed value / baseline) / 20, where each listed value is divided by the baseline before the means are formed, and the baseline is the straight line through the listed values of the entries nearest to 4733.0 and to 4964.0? 0.0487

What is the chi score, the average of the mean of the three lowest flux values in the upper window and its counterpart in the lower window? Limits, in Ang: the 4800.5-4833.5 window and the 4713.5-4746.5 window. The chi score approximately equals 8.08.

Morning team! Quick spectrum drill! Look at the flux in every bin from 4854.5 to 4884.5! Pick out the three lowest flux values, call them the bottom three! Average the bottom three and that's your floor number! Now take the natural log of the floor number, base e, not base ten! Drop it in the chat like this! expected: 1.93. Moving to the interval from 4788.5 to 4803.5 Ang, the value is 2.11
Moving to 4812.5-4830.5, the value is 2.10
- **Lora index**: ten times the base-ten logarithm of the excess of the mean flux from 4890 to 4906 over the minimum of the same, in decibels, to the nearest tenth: -8.0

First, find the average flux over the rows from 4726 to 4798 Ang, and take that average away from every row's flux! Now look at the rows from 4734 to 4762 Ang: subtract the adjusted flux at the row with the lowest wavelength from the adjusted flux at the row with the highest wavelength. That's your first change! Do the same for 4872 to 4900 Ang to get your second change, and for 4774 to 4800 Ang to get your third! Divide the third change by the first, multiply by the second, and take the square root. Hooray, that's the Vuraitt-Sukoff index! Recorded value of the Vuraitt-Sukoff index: 0.31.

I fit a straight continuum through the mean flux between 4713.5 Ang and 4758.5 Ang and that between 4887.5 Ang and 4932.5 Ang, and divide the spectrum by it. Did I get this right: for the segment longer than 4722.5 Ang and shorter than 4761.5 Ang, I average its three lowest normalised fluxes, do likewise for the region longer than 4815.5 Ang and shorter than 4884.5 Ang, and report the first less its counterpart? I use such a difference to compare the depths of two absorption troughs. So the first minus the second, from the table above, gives 0.14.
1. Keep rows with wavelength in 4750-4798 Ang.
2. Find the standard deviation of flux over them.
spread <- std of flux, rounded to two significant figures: 0.14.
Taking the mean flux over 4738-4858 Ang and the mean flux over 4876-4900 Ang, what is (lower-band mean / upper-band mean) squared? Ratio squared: 1.02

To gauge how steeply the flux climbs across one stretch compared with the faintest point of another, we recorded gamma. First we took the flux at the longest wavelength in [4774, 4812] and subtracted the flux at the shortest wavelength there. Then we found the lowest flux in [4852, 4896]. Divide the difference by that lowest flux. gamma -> 0.018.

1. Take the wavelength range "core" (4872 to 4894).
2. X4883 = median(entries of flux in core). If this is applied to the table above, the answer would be 8.14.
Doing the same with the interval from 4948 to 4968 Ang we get 8.28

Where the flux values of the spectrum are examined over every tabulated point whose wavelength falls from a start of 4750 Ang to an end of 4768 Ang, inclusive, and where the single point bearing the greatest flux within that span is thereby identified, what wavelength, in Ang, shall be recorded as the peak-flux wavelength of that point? 4751.0 Ang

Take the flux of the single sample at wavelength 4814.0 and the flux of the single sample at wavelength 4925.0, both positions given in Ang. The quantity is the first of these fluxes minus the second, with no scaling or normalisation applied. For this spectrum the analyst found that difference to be 0.32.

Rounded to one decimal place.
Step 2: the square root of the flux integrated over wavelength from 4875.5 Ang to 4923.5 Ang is 19.8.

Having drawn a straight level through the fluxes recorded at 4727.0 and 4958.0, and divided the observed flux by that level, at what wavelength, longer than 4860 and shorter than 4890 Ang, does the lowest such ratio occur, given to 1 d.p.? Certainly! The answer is 4862.0 Ang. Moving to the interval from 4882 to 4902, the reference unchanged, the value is 4892.0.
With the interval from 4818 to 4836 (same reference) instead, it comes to 4829.0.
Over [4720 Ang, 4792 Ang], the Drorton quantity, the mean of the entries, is 8.25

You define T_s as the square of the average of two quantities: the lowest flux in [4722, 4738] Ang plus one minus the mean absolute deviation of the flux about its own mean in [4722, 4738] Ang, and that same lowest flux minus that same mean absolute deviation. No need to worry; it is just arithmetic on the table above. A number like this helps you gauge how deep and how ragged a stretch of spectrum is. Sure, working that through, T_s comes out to 70.3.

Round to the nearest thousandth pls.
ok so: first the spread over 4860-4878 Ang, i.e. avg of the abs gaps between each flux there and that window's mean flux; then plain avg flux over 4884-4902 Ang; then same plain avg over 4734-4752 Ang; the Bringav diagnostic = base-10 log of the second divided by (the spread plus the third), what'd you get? -0.029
